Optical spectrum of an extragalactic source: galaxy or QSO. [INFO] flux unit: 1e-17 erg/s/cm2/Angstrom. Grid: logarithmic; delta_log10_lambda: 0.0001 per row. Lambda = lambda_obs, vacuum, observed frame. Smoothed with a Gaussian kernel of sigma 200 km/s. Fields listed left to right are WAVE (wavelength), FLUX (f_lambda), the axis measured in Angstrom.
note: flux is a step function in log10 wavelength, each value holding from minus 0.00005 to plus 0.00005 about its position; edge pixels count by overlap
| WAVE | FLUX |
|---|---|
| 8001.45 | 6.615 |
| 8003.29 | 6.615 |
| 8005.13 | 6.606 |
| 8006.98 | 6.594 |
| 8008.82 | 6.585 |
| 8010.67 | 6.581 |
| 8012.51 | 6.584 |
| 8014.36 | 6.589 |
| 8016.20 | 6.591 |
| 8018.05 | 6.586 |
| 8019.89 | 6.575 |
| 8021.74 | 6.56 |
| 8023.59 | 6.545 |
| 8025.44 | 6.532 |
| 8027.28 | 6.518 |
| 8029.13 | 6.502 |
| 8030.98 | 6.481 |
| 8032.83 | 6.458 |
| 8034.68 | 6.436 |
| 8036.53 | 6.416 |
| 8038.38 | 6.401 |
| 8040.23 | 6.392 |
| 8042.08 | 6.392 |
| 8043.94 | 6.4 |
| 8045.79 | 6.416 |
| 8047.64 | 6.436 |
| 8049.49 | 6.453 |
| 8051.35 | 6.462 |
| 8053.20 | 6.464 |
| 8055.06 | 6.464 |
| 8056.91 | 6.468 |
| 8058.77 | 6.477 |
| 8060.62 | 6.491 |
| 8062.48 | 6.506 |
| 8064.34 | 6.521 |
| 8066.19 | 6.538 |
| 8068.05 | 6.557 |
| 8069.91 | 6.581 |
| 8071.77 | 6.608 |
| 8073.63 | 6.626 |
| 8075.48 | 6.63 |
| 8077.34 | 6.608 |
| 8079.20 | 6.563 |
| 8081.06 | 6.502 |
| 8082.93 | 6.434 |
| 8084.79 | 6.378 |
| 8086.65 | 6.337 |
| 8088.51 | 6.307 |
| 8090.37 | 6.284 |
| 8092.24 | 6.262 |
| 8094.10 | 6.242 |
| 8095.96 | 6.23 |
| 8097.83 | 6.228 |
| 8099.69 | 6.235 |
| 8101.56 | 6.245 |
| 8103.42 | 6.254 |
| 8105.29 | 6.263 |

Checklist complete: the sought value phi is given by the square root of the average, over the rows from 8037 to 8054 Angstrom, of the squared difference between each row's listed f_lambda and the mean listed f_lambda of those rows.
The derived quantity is 0.028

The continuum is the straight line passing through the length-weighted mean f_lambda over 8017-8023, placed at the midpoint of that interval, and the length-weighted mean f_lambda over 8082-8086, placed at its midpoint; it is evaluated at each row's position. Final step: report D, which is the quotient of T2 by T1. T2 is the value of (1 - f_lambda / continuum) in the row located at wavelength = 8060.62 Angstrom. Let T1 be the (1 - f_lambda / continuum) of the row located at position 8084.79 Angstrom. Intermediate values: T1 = 0.004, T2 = -0.004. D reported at -1.0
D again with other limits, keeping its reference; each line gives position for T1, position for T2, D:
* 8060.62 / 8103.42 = -4.1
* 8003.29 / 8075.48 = 53.4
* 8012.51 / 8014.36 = -1.6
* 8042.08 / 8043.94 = 0.9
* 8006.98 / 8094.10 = 18.5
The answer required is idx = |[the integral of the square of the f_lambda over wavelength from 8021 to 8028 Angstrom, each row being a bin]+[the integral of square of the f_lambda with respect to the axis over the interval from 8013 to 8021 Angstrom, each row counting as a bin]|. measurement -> 646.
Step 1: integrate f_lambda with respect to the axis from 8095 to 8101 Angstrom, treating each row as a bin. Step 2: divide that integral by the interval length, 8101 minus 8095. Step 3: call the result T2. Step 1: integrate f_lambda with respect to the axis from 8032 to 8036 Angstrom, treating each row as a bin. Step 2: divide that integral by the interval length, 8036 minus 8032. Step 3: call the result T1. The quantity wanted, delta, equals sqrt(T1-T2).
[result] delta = 0.46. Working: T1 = 6.444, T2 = 6.23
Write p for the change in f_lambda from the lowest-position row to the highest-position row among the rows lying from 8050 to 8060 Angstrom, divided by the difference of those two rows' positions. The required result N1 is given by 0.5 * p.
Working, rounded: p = 0.002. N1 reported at 0.001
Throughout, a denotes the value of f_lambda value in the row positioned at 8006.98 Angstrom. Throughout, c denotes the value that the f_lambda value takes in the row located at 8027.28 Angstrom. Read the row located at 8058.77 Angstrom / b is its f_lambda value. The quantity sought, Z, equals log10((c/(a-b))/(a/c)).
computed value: 1.74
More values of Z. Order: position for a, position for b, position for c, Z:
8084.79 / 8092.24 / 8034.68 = 1.75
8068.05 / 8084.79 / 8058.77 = 1.55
